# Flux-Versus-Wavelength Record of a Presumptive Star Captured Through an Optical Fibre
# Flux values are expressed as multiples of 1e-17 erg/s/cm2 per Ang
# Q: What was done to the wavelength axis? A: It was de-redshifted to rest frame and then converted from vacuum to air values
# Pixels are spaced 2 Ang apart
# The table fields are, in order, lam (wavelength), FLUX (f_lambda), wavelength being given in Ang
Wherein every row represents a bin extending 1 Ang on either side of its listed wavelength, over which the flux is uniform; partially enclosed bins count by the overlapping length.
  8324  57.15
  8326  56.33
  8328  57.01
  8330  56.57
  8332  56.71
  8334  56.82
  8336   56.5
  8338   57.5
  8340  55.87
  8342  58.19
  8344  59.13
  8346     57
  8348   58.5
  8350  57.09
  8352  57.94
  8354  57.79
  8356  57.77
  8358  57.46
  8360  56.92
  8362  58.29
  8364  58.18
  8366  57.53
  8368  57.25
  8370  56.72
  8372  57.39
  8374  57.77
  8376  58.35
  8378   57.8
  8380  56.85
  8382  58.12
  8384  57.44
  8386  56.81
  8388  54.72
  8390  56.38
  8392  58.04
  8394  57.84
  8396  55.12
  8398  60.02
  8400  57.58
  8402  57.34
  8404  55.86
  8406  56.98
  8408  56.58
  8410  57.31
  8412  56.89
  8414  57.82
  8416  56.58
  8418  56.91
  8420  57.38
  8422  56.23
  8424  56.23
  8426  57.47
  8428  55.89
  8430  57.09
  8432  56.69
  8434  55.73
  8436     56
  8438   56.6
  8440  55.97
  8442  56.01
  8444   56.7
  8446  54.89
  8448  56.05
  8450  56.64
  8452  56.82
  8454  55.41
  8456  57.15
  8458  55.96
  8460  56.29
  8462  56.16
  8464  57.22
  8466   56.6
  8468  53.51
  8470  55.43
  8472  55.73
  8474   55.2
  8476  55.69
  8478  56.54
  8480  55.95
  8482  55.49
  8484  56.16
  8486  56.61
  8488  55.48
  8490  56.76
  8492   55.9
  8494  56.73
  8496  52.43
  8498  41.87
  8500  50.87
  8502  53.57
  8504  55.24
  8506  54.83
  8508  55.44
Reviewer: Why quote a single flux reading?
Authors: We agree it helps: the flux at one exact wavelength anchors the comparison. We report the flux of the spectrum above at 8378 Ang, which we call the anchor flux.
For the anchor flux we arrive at 57.8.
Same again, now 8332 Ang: 56.71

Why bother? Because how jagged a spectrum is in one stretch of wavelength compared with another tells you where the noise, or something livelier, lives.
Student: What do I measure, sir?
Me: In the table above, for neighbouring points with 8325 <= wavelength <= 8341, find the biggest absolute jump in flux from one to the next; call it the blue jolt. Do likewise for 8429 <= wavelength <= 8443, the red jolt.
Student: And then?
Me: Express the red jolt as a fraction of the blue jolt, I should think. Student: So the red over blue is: 0.59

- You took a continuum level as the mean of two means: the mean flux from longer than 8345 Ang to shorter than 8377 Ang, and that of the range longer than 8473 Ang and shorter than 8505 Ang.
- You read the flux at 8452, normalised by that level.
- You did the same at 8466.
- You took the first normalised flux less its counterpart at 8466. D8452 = 0.004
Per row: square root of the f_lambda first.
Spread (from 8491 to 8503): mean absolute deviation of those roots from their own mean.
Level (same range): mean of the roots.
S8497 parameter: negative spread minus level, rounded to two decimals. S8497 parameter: -7.46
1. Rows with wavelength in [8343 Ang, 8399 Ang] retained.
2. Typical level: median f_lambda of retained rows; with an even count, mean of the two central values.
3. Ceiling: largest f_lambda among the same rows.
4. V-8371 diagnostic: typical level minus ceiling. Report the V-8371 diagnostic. -2.4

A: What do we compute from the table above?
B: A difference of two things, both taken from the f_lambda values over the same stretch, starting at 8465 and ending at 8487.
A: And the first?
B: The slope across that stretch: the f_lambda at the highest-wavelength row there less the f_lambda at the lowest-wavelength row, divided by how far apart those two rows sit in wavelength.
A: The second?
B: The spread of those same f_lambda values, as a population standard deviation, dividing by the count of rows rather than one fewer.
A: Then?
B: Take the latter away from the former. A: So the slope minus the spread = -0.8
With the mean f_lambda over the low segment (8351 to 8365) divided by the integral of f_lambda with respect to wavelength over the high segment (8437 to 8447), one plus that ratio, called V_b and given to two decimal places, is 1.10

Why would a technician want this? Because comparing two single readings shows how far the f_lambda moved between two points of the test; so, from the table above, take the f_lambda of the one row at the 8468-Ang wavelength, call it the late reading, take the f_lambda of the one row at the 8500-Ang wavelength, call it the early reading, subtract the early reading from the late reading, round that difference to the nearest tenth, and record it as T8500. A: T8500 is 2.6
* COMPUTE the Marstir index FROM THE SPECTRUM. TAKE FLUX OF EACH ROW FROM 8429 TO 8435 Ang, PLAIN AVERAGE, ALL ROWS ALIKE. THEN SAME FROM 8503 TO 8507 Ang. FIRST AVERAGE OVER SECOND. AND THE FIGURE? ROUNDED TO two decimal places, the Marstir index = 1.03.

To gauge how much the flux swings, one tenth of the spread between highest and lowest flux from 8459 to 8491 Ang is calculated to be 0.37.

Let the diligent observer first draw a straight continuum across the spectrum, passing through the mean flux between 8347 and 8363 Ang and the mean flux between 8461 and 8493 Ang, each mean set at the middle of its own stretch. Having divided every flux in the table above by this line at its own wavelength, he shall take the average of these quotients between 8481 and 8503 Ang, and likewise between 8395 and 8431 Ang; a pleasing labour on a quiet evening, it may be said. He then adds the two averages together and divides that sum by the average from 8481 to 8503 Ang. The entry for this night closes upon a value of 2.04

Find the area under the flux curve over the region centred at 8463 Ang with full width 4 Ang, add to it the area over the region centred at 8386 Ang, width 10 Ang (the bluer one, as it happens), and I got 794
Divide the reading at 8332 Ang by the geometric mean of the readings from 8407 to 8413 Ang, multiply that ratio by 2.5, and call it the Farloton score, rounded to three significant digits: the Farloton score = 2.49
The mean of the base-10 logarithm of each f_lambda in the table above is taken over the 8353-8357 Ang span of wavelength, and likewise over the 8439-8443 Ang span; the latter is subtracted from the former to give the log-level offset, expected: 0.014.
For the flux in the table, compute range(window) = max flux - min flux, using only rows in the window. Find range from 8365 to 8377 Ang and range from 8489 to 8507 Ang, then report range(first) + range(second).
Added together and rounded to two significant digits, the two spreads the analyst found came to 17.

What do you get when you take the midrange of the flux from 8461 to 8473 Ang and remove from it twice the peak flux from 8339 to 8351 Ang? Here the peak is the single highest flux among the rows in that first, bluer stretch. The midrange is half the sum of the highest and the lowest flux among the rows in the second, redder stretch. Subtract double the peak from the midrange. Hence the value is -62.9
